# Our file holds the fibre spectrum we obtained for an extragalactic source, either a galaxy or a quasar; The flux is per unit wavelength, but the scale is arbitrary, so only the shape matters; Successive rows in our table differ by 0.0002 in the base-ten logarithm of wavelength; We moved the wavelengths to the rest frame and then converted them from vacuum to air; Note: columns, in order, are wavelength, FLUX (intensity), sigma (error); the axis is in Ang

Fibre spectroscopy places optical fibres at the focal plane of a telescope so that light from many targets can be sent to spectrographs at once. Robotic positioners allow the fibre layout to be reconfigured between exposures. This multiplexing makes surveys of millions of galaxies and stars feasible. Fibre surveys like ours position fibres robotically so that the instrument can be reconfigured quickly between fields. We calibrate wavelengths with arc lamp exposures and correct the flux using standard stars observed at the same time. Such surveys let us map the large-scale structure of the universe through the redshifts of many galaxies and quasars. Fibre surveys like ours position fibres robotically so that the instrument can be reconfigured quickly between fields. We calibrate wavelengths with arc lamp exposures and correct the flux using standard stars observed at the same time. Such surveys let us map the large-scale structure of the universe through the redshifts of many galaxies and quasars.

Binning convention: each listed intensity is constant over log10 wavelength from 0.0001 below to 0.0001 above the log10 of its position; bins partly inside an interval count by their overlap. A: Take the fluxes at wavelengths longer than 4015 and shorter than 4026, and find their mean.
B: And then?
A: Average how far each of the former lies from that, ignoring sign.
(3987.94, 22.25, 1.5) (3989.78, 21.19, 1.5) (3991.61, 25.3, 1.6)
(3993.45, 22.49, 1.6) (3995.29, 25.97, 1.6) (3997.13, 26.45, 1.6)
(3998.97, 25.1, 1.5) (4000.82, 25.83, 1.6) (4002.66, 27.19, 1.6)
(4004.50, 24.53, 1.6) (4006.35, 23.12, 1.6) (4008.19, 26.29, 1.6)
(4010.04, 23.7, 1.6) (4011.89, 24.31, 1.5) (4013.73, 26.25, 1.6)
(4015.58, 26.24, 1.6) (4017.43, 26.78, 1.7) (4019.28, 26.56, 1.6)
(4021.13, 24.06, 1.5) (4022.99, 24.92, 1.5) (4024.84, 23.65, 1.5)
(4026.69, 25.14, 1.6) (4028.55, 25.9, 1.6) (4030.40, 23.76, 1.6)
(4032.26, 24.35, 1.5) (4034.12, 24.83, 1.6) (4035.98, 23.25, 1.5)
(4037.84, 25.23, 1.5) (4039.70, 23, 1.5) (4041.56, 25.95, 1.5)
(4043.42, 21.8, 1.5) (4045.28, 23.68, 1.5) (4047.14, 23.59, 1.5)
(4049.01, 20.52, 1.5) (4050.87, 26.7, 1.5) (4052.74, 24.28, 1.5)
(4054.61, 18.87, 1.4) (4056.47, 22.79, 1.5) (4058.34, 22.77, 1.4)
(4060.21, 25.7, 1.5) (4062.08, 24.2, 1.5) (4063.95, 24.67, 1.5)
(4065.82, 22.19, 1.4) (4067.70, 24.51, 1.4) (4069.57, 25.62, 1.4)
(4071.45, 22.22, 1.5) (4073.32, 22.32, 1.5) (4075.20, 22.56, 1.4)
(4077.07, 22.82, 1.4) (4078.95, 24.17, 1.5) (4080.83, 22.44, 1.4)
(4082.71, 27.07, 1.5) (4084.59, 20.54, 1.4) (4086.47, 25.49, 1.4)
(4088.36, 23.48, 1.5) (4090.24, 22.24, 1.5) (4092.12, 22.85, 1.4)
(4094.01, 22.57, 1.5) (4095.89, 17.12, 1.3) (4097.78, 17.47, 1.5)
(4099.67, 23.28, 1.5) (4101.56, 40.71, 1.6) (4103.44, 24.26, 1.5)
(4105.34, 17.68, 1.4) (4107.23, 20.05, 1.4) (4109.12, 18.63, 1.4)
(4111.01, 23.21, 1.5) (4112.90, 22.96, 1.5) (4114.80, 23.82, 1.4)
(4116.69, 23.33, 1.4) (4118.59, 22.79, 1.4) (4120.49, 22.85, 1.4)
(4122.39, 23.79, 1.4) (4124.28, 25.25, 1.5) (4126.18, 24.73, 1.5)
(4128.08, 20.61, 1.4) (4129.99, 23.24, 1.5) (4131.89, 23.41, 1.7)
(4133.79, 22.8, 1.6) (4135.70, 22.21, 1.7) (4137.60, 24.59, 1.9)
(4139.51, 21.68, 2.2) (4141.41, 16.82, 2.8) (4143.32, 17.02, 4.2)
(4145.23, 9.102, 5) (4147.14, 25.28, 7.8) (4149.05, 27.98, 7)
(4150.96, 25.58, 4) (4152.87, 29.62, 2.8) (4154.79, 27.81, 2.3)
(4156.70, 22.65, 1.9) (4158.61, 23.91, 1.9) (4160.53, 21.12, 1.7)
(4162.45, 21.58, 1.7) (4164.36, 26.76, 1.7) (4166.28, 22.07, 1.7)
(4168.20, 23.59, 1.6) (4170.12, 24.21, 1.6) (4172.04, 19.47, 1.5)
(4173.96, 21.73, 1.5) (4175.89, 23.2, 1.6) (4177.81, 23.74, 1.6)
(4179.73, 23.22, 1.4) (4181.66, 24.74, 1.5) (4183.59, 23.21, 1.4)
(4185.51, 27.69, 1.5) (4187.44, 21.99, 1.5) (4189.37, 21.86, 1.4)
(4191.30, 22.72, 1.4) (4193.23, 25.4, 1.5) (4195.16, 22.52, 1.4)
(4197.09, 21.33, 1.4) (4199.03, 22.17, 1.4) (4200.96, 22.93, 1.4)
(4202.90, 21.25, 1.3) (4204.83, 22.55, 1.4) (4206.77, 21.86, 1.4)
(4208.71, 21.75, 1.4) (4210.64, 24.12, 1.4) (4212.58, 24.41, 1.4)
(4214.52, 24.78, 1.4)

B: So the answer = 1.2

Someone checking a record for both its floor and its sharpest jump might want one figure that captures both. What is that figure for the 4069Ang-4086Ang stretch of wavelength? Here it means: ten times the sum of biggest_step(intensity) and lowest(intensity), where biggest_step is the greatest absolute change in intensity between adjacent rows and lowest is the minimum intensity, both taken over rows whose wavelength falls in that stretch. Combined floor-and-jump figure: 271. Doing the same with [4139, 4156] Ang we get 253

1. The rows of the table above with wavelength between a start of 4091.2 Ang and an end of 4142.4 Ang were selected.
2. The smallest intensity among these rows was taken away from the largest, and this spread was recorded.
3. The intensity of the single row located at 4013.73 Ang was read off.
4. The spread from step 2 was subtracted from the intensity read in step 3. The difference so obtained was 2.4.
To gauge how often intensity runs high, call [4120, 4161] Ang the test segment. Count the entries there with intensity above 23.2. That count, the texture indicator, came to 12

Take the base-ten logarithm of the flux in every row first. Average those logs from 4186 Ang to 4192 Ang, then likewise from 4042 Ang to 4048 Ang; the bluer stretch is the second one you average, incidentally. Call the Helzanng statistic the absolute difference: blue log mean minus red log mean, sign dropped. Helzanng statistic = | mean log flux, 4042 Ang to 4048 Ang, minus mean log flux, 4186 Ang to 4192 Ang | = 0.02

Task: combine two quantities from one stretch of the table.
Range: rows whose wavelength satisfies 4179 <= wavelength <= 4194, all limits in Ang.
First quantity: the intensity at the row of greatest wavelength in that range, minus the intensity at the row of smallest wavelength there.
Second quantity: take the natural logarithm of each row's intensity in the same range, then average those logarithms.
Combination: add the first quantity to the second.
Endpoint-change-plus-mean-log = 5.3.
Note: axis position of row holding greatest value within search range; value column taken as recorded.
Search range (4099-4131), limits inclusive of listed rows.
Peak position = 4101.56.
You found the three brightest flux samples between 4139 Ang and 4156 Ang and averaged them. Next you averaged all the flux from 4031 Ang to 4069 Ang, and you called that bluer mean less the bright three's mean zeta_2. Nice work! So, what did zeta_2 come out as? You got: -5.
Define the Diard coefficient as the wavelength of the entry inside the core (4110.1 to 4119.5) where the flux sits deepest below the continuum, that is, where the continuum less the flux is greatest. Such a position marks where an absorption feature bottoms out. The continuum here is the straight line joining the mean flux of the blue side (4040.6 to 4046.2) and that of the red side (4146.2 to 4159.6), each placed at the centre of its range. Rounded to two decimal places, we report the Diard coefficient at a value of 4118.59 Ang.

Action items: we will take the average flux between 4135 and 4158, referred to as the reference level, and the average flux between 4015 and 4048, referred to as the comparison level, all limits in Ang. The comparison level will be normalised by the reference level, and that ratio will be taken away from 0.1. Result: -0.99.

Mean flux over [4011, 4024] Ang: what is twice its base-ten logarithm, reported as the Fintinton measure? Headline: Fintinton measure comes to 2.82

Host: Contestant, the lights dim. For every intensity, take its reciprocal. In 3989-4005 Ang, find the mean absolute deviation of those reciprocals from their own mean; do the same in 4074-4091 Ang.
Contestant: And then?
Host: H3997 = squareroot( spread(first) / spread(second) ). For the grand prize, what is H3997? 0.98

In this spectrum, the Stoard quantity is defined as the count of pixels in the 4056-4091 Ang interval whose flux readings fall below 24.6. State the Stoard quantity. 14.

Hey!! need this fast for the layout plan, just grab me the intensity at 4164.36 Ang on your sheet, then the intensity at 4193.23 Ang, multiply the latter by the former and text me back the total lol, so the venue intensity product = 680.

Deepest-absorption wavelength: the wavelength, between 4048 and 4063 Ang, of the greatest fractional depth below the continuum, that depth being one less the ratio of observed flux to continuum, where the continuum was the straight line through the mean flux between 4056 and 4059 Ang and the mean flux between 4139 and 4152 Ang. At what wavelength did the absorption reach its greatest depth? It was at 4054.61 Ang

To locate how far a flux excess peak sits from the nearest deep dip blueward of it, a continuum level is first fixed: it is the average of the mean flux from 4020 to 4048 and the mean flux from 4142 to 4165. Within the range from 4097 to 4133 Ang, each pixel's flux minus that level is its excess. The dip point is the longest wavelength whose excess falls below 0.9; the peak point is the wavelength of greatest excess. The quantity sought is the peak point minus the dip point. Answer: -30.3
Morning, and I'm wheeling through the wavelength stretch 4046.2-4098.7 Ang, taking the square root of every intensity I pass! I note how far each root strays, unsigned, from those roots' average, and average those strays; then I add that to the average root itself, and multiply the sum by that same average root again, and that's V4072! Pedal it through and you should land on 23.7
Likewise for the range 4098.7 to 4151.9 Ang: 24.0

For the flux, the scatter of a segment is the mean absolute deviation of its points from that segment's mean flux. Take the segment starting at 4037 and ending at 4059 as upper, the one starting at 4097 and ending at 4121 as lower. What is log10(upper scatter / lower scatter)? -0.3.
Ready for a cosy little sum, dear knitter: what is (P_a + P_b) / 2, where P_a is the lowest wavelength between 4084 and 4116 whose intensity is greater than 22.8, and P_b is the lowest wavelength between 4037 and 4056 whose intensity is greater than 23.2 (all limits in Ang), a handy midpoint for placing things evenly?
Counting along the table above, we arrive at 4062.2 Ang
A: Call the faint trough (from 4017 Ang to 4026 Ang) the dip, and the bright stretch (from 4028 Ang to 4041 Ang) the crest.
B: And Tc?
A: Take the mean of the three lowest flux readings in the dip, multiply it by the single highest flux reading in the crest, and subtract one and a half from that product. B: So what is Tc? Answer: 626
